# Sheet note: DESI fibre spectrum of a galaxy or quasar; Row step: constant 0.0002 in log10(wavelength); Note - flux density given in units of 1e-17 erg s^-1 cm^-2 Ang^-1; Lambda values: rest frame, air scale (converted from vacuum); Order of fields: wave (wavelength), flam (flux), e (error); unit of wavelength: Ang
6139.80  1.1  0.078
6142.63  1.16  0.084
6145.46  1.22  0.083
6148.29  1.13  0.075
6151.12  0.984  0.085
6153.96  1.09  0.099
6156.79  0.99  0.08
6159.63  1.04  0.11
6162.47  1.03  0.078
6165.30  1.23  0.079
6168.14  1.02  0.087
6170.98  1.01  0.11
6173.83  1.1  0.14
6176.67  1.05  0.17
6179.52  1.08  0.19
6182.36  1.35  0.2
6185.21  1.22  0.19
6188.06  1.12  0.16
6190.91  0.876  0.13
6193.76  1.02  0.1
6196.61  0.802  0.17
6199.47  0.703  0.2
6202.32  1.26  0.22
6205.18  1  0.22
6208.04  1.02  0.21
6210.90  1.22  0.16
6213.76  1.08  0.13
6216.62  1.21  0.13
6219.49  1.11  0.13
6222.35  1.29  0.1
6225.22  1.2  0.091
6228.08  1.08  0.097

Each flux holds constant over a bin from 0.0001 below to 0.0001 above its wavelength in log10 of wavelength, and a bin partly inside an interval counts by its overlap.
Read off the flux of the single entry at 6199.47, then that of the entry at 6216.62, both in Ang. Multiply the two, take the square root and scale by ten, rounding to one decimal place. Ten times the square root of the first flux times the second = 9.2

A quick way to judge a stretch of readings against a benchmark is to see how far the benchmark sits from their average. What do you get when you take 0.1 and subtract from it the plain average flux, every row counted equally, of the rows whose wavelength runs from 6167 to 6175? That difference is -0.94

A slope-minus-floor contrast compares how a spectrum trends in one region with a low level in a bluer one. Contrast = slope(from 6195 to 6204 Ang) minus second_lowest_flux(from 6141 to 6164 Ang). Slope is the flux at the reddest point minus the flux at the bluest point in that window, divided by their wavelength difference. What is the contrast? -0.91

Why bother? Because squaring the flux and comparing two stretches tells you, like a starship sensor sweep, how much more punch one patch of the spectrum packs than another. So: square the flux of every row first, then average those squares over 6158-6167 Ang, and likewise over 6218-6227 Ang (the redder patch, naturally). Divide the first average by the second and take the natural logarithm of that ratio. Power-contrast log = -0.17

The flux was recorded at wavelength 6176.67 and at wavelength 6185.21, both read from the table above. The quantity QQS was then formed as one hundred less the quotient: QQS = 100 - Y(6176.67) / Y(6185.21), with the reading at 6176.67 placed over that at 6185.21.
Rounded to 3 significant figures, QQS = 99.1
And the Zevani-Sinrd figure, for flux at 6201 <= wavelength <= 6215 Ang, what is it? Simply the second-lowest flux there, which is 1.02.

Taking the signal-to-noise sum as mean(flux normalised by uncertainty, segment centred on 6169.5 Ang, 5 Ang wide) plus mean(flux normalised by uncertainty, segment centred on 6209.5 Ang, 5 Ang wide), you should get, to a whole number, 17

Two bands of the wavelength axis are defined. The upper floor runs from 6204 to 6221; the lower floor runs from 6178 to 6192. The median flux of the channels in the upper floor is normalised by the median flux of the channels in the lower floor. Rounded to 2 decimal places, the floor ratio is 0.98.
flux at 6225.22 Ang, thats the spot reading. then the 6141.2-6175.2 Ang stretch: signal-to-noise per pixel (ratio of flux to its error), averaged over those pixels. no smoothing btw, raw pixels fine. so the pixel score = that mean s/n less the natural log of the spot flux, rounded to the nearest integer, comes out 12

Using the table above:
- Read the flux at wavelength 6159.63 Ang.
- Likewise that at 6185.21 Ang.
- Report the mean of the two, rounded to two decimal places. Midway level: 1.13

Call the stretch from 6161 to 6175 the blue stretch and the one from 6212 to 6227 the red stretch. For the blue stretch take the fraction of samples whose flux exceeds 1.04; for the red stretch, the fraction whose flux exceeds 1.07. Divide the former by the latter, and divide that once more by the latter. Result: 0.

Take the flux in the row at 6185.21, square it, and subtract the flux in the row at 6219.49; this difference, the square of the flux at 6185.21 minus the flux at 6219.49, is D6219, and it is 0.4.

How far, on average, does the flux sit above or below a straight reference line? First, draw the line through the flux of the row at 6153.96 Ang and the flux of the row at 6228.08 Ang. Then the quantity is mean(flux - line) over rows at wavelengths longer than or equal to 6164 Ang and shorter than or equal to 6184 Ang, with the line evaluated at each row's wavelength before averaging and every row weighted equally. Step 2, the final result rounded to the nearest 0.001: 0.033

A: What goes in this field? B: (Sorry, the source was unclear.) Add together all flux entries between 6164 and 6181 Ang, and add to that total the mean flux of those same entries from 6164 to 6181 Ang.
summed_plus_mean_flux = 7.57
